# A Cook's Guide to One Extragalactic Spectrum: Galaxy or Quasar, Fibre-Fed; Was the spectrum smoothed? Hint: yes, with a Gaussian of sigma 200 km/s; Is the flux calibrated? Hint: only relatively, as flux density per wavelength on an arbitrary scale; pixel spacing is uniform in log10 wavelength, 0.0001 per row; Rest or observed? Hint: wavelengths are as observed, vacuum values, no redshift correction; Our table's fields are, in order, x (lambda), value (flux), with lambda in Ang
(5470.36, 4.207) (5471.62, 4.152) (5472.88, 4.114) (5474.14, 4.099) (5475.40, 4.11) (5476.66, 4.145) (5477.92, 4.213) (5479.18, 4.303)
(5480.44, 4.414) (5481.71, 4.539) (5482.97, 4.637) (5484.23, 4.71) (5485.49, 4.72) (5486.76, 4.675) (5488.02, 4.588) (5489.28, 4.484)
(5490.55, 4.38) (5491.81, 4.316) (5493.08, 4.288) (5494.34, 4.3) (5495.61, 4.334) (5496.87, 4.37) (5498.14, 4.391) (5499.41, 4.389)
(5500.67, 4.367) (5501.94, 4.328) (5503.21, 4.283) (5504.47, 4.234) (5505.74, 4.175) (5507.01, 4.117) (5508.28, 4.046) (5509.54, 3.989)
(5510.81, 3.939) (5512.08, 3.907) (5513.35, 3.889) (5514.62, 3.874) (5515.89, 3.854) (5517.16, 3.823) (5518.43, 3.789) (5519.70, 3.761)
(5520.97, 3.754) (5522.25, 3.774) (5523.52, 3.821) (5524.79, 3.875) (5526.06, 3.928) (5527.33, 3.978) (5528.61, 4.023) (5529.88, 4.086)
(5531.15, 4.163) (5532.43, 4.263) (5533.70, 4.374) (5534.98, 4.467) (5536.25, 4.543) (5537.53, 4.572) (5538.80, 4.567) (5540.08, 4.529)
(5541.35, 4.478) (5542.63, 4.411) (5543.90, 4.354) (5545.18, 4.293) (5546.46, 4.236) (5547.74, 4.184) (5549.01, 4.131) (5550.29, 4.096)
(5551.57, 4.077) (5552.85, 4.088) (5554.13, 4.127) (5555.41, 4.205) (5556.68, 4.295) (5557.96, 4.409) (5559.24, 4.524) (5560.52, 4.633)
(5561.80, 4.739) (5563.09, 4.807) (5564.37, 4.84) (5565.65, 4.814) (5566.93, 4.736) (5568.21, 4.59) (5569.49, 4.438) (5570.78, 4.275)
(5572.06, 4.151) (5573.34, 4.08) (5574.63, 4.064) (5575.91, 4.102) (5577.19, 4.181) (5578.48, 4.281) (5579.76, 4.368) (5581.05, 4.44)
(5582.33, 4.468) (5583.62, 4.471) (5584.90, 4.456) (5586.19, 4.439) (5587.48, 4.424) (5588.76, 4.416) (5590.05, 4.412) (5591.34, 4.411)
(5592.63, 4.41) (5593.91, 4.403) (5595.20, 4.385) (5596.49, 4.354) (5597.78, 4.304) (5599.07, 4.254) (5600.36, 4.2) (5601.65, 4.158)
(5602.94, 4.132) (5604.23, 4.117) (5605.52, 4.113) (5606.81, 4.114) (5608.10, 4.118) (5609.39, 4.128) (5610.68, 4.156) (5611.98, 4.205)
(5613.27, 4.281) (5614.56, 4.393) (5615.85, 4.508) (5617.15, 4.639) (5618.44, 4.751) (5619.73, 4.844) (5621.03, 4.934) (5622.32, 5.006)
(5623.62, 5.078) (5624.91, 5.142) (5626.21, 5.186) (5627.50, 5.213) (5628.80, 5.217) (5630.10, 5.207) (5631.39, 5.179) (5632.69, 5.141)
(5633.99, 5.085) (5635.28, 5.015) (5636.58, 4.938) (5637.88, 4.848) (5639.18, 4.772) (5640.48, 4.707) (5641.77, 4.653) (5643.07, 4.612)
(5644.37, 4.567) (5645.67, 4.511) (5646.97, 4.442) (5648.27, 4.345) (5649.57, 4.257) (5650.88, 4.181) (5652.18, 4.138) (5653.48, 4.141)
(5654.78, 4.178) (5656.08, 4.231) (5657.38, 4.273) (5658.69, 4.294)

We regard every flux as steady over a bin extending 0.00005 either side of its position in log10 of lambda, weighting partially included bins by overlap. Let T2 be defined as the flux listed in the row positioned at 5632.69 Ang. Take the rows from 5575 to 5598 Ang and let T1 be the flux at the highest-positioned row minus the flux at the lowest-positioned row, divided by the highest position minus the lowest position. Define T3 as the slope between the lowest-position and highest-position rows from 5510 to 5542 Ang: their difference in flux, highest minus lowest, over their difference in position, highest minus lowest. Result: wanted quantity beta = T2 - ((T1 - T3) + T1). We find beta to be 5.1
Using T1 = 0.009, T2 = 5.141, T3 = 0.018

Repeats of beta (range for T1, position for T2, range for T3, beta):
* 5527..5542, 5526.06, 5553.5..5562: 3.9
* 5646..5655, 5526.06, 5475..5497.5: 4.0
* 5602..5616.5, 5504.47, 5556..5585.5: 4.2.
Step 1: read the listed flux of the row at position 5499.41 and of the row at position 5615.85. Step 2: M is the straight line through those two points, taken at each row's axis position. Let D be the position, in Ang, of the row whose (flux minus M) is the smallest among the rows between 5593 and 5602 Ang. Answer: 5601.65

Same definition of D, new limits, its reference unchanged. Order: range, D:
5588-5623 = 5606.81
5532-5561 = 5551.57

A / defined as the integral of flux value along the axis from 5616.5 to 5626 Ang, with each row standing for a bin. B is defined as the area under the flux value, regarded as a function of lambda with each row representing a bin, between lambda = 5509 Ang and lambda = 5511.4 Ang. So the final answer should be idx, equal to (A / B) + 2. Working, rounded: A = 47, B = 10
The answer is 6.9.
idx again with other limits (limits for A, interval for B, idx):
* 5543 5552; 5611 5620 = 2.9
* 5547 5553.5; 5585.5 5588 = 4.4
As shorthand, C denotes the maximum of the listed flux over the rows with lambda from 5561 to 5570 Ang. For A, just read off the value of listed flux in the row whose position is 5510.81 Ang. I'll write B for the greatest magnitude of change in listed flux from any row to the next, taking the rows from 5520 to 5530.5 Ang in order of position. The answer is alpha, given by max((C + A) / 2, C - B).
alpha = 4.78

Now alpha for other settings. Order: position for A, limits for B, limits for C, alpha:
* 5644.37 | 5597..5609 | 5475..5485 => 4.66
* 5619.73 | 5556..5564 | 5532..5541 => 4.71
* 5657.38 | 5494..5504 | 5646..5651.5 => 4.40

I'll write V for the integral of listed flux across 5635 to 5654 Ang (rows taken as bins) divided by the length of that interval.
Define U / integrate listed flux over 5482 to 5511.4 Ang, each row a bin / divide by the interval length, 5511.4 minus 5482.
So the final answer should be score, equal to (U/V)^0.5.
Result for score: 0.98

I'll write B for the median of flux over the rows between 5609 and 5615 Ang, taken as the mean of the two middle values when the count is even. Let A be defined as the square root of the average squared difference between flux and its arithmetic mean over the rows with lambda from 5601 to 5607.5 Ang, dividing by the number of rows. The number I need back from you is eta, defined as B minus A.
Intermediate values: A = 0.017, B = 4.2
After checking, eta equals 4.19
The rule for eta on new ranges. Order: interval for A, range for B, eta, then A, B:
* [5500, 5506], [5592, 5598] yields 4.32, 0.068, 4.4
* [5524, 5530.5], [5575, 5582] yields 4.21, 0.073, 4.3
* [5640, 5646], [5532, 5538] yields 4.40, 0.068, 4.5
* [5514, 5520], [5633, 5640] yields 4.90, 0.041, 4.9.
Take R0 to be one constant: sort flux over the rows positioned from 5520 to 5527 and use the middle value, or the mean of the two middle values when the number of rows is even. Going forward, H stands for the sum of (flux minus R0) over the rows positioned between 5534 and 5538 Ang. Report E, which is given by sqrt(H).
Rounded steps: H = 2.1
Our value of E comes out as 1.46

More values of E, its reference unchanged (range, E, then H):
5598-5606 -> 1.43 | 2.0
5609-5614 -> 1.22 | 1.5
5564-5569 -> 1.92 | 3.7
